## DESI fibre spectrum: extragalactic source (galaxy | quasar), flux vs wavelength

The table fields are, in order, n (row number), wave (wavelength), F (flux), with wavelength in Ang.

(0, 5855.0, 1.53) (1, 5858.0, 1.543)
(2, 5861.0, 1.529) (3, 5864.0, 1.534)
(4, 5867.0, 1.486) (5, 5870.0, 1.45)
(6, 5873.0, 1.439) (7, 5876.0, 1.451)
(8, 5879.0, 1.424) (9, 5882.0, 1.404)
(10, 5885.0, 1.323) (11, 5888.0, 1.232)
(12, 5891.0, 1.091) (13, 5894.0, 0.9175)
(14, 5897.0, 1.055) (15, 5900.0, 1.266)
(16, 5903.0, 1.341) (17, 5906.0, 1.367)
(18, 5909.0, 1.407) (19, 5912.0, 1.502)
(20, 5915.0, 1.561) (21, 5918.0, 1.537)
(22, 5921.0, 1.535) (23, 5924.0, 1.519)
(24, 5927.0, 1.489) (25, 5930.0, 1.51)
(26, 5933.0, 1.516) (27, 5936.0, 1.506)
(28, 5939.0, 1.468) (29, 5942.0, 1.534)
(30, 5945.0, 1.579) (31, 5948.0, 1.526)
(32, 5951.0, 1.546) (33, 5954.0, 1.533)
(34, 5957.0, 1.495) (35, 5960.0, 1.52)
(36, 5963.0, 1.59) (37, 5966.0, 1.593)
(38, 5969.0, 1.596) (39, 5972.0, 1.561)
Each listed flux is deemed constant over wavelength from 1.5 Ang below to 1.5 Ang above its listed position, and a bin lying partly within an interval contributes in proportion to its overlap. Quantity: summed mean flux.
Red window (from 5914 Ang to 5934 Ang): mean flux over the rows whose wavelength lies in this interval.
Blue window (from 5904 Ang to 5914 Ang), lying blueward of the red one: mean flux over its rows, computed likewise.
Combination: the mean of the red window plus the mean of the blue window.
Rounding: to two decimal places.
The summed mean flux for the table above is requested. 2.95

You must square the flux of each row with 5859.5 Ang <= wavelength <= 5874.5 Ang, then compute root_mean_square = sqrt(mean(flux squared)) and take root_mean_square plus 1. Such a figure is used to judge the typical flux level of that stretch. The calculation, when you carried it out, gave 2.49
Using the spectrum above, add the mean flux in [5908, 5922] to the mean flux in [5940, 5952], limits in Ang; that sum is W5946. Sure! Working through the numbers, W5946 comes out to 3.05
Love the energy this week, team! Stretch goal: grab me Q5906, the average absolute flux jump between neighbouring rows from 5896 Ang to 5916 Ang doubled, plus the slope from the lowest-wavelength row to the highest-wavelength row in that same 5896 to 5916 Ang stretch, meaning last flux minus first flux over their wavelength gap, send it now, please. 0.20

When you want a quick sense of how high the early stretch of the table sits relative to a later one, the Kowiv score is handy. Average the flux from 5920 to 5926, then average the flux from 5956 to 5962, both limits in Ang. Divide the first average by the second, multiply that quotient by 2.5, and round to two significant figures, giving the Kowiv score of 2.5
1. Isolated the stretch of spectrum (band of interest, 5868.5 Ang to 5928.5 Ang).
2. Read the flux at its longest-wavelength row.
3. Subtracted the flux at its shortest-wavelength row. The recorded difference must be 0.04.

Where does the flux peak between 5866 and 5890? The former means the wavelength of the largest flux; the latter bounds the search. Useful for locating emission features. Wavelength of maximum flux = 5867.0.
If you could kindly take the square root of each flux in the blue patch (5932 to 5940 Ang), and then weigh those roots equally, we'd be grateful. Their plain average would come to 1.22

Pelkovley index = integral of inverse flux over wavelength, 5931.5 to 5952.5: 13.8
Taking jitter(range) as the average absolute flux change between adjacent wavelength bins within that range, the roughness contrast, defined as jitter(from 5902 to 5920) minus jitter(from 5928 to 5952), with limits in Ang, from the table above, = 0.015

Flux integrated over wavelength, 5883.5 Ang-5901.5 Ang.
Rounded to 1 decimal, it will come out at 20.7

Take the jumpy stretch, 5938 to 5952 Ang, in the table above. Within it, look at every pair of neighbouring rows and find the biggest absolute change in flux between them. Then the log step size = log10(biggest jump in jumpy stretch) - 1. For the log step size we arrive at -2.18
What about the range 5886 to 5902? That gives -1.68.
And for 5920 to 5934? -2.52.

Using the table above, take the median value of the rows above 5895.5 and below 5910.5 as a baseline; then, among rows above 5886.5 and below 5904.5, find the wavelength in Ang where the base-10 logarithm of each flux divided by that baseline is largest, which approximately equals 5903.0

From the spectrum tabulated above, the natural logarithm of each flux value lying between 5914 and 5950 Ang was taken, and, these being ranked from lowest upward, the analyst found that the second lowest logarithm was 0.40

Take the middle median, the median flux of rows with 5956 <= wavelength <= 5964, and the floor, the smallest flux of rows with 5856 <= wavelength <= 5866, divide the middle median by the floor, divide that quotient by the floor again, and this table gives 0.65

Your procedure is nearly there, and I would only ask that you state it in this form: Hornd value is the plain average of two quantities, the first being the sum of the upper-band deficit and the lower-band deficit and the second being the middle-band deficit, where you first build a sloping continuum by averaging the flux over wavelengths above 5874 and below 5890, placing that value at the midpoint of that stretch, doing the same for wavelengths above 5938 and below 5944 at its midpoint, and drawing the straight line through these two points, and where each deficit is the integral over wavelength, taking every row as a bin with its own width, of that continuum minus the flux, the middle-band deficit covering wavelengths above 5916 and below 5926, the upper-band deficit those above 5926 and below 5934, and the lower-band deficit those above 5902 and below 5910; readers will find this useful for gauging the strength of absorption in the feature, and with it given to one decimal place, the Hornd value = -0.2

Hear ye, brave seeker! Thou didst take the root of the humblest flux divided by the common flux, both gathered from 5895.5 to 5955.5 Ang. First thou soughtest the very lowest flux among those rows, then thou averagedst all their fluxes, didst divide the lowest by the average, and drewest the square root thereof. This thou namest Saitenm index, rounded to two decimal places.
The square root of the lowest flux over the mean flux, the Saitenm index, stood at 0.85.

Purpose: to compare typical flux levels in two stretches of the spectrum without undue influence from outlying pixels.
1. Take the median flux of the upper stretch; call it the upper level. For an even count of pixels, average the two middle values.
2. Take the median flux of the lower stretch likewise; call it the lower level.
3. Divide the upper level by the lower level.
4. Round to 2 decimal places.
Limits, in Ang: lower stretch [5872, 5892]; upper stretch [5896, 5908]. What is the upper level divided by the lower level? 0.93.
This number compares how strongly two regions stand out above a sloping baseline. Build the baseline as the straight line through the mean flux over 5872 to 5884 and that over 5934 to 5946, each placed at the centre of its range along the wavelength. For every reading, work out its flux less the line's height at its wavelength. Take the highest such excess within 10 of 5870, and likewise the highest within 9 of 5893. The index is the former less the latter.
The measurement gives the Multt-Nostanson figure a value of 0.24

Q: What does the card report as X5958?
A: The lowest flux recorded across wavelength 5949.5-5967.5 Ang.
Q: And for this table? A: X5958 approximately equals 1.495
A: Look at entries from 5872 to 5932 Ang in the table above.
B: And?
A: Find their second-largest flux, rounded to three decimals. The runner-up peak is 1.537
